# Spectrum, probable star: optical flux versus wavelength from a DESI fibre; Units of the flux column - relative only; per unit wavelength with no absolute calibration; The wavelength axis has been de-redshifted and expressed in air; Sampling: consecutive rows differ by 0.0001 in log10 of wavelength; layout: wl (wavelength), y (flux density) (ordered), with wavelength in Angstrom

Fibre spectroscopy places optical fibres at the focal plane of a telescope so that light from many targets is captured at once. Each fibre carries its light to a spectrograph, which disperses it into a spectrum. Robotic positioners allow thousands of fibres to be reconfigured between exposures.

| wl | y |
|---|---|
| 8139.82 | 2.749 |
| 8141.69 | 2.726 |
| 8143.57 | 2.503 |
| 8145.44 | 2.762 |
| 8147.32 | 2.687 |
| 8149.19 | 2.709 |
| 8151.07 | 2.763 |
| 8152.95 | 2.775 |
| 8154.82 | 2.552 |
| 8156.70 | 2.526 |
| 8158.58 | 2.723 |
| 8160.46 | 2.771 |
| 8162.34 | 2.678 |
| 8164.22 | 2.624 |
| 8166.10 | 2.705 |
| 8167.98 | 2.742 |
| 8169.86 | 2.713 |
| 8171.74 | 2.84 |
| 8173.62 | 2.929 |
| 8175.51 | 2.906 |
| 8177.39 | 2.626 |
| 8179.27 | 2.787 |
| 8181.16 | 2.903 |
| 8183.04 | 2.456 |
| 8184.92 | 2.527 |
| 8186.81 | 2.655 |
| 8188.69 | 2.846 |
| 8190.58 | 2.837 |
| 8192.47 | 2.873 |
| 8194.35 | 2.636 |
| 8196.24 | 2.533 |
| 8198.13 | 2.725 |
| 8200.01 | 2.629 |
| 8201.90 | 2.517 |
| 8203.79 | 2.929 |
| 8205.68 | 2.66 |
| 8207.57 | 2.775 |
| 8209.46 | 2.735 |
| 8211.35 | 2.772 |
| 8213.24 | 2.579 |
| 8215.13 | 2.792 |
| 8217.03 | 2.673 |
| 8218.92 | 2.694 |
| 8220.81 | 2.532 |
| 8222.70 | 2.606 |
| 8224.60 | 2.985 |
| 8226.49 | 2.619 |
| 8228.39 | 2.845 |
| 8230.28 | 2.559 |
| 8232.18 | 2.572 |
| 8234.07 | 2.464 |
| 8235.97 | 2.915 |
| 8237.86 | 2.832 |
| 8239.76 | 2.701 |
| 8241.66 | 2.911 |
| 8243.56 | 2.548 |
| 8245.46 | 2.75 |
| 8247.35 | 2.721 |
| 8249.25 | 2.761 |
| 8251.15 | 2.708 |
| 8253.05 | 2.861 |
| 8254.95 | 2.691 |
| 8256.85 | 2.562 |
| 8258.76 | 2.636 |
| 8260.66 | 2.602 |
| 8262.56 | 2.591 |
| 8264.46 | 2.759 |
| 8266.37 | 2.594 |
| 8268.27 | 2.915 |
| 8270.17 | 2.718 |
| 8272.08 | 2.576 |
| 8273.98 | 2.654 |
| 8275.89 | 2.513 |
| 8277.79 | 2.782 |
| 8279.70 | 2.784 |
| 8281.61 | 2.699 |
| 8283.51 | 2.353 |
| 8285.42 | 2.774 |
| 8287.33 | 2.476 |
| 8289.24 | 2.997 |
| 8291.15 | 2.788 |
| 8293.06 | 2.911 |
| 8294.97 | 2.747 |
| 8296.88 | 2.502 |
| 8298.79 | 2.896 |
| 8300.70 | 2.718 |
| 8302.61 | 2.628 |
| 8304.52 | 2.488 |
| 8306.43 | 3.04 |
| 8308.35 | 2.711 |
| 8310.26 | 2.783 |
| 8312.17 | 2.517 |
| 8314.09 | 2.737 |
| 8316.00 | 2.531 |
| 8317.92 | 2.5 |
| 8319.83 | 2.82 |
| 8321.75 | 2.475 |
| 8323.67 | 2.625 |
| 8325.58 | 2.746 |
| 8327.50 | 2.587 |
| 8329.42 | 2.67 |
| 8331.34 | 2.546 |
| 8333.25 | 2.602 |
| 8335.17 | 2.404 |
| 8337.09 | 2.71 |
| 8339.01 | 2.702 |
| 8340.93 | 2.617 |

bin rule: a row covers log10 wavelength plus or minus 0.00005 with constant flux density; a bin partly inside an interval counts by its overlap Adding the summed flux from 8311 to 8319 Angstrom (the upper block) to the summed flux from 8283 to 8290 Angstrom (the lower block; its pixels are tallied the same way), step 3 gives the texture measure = 20.9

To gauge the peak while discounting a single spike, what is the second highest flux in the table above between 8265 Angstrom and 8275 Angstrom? 2.718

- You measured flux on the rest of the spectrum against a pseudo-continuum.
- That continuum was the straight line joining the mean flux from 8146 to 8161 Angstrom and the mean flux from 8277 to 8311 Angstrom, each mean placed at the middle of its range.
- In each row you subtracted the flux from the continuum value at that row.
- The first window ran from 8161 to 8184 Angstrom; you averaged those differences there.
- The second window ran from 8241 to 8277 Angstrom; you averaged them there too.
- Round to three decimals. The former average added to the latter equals -0.020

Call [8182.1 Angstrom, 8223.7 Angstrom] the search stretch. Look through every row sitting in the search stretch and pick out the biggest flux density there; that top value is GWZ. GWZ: 2.929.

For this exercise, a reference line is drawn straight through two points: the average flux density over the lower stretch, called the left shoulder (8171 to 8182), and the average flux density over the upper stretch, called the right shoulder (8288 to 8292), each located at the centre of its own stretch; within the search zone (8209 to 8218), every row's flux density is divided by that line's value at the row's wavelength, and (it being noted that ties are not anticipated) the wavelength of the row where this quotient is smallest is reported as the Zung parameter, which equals 8213.24 Angstrom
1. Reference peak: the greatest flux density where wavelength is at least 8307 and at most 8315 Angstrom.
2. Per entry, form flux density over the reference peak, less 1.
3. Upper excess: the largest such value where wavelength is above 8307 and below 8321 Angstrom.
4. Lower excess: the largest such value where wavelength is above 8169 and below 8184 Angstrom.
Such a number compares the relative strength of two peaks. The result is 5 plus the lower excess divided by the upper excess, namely 8.9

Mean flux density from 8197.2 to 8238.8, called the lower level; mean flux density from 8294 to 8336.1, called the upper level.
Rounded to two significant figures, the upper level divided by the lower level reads 0.98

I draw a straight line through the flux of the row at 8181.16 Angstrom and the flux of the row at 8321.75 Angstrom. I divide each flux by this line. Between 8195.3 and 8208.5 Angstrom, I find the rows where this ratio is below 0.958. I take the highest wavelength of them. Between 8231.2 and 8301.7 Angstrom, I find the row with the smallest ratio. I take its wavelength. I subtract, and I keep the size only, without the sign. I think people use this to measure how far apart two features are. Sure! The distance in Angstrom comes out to 28.4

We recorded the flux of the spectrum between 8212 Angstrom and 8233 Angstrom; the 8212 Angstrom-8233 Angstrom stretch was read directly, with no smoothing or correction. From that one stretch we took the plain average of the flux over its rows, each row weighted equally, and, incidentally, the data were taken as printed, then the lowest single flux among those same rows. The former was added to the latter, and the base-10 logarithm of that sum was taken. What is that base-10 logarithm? 0.717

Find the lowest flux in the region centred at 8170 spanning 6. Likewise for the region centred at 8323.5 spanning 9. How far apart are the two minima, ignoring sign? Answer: 0.24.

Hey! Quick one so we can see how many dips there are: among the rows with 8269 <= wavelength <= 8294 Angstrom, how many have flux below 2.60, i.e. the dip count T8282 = 4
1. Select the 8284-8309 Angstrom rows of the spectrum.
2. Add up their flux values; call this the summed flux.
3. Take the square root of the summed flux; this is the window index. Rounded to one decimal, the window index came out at 6.0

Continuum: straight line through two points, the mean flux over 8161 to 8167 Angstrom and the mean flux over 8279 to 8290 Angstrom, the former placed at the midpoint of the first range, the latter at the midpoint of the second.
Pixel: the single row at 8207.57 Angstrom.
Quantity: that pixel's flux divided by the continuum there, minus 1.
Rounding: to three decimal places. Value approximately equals 0.038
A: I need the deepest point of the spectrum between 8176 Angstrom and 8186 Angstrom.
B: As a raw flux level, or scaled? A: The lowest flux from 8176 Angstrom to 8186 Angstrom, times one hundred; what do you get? 246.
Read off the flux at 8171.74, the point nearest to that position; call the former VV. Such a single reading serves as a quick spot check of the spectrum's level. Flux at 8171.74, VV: 2.84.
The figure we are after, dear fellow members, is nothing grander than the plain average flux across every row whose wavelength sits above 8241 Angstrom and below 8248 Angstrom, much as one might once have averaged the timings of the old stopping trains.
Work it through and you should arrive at 2.73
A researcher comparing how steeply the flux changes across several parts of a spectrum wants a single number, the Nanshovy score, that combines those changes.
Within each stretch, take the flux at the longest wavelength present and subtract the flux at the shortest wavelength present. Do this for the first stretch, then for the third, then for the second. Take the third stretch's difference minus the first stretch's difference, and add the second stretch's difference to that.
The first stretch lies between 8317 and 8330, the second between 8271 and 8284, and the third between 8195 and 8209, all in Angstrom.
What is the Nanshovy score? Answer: -0.15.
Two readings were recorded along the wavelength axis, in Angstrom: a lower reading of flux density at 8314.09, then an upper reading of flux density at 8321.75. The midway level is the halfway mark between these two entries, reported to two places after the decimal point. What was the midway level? 2.61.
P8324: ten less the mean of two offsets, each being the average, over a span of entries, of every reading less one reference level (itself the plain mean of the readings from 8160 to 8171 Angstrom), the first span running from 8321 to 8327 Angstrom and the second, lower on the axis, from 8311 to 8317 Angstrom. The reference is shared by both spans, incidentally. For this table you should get 10.1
